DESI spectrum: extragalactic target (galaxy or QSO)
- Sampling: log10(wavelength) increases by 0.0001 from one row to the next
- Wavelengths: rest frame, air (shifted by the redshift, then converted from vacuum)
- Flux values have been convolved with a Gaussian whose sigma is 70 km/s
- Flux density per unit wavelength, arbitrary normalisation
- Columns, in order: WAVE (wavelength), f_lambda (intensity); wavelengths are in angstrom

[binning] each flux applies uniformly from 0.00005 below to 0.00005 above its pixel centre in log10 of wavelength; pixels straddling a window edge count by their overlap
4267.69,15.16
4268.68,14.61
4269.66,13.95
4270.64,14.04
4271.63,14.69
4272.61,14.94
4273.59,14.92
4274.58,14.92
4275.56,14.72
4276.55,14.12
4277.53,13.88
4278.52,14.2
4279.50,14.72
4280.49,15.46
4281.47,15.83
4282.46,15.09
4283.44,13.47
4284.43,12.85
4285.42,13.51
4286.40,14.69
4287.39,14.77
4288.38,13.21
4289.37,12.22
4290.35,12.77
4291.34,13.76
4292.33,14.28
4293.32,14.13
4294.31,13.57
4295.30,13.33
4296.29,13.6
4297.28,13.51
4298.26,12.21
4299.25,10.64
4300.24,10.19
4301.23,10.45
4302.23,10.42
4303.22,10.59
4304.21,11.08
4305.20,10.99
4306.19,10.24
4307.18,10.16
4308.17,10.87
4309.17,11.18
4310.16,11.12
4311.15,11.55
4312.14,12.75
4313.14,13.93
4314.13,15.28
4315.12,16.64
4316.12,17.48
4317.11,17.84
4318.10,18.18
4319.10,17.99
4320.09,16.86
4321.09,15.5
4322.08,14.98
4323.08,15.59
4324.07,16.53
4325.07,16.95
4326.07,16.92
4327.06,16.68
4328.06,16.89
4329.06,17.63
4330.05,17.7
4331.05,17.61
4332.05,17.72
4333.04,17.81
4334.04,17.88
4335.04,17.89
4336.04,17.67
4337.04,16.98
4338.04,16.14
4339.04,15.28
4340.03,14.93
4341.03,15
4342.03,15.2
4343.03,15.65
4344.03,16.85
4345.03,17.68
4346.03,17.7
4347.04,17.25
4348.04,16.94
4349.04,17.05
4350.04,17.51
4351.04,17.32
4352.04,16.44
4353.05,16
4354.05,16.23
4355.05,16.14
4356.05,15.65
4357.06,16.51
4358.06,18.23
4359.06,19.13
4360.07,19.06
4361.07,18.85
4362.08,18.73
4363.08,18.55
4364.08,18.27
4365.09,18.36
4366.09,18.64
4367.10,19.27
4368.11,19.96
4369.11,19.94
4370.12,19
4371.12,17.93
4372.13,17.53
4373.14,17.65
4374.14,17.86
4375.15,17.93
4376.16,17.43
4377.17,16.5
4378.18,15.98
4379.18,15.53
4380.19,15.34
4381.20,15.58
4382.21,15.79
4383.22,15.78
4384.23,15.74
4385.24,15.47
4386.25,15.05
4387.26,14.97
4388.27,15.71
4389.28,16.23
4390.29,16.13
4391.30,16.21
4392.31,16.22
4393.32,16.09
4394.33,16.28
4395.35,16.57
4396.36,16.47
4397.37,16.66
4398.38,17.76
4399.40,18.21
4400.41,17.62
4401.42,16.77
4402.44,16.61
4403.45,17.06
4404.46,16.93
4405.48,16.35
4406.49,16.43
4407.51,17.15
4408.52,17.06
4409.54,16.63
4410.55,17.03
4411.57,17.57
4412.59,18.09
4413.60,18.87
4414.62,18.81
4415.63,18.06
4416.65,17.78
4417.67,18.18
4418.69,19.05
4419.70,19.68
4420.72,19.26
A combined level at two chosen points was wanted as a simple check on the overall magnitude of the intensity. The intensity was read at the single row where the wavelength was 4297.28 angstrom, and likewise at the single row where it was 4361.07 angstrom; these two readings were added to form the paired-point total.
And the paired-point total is 32.4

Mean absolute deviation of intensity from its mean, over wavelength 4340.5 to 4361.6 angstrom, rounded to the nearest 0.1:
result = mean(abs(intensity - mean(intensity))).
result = 1.0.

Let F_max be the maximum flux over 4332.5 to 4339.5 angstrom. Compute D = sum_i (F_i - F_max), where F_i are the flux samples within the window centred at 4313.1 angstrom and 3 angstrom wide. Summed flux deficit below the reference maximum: -11.7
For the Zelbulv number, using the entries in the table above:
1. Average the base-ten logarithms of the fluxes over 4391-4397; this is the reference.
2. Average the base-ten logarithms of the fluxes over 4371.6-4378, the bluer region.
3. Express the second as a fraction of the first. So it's 1.02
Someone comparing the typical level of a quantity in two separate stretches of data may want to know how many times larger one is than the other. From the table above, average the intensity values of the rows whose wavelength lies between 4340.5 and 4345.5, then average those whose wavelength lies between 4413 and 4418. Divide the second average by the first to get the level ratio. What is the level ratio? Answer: 1.14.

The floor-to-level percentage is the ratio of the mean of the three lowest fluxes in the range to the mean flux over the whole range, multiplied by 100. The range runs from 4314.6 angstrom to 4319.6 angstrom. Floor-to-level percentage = 98.3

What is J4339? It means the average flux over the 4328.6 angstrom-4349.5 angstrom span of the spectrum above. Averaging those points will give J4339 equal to 16.9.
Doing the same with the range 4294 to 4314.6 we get 11.8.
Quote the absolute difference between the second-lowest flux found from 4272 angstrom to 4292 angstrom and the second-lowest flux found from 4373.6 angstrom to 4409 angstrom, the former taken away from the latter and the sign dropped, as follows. 2.3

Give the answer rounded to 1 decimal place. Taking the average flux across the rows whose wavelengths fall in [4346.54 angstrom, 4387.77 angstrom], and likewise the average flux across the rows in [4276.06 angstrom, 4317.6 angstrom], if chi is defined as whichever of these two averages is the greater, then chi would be 17.2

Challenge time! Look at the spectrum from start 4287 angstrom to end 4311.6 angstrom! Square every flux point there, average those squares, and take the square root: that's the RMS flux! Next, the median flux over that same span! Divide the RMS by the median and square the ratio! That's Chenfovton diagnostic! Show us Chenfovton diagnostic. 1.10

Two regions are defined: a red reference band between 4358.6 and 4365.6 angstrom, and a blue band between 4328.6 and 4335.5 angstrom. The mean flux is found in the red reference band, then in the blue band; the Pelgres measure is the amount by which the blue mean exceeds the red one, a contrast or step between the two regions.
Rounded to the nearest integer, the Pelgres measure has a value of -1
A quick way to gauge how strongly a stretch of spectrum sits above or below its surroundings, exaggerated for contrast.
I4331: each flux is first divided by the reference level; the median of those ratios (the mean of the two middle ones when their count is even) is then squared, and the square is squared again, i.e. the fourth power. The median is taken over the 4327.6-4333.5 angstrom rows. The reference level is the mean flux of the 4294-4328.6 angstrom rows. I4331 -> 2.7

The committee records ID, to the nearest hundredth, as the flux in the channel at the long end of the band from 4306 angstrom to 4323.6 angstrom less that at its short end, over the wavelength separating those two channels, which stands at 0.32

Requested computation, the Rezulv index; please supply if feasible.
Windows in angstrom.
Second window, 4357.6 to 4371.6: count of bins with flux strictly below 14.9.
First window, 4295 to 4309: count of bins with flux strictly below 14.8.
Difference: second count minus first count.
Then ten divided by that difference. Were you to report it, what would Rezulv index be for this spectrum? -0.71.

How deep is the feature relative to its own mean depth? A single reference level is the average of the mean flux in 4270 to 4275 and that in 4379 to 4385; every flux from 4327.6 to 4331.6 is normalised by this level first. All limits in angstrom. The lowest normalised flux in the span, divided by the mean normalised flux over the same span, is 0.967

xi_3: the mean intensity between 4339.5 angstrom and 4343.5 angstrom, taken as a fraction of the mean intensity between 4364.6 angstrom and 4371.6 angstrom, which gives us 0.80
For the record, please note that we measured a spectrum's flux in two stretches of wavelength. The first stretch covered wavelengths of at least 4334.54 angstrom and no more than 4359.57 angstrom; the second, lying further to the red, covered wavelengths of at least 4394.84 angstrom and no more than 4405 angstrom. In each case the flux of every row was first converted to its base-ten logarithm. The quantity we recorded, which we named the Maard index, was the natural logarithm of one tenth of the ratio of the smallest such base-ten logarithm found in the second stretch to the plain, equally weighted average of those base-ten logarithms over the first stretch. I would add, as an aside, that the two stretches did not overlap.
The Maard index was -2.31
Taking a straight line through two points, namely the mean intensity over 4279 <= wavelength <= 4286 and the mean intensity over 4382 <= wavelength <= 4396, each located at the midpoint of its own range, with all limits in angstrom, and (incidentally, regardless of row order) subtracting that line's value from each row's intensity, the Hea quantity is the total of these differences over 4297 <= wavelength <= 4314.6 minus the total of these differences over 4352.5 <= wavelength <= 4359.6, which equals -68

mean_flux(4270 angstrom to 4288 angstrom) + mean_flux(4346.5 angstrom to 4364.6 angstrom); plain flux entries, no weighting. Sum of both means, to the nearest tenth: 31.9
